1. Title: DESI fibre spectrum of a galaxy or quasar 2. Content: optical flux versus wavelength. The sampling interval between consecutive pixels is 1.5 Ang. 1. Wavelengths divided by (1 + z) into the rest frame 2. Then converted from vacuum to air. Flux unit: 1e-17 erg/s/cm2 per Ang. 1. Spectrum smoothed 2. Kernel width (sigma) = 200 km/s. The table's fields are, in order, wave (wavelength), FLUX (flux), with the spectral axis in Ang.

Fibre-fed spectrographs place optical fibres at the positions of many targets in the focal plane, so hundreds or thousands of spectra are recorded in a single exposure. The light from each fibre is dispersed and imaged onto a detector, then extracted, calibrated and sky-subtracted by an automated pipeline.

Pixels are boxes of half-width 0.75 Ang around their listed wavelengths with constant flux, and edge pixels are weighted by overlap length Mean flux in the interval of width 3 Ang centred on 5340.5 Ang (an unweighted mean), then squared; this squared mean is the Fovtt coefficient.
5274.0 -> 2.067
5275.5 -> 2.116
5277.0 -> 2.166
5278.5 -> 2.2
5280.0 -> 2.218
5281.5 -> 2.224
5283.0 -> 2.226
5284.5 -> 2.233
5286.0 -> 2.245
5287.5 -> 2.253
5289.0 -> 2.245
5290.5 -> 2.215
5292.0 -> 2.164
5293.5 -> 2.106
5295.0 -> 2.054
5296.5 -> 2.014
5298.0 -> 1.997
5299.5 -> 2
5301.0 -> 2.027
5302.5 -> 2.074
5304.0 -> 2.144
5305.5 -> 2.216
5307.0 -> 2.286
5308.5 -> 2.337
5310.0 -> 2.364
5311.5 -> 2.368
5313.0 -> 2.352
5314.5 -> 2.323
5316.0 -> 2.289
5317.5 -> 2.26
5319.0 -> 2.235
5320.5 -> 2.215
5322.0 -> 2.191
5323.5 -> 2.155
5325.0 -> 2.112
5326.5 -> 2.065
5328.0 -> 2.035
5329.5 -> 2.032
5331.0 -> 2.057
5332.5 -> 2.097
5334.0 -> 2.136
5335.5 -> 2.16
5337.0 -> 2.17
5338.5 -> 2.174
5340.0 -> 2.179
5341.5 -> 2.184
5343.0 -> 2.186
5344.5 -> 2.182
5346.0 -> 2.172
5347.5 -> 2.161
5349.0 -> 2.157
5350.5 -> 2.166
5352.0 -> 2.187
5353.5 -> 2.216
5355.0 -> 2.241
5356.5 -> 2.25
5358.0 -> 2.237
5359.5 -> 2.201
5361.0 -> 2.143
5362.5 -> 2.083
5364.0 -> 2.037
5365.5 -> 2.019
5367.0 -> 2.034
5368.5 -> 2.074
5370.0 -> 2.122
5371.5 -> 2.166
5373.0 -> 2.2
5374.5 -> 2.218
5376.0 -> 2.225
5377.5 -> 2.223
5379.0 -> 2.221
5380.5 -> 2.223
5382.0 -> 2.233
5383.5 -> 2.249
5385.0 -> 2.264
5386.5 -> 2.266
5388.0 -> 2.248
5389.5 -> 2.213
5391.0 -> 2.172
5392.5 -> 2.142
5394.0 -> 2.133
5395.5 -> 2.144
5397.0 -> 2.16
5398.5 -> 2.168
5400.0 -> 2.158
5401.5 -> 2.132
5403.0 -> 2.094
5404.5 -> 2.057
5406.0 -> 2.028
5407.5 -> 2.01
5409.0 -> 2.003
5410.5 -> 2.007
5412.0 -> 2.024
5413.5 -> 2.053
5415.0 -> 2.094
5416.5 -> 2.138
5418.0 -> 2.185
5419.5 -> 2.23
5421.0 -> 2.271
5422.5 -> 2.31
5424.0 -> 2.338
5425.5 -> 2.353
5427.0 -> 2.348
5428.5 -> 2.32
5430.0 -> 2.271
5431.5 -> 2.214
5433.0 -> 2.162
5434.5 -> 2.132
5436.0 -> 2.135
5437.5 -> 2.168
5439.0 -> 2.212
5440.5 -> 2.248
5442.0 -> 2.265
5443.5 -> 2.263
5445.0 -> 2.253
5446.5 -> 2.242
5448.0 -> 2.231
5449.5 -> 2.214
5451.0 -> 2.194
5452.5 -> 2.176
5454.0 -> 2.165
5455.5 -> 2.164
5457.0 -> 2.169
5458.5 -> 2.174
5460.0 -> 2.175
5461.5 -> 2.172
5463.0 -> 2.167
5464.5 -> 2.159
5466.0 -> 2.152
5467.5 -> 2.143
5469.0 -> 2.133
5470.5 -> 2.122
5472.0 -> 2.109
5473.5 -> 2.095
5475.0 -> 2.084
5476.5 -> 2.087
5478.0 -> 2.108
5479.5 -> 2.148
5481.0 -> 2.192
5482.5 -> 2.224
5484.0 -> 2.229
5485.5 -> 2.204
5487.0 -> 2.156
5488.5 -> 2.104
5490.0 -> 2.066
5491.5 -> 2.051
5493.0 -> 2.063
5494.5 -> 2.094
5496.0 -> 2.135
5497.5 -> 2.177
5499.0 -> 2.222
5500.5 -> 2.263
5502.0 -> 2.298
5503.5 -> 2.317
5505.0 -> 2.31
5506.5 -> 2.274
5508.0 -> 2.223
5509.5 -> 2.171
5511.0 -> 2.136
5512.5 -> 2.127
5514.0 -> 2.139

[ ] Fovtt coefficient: 4.76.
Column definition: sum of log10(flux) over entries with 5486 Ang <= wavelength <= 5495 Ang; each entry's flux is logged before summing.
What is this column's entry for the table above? 1.92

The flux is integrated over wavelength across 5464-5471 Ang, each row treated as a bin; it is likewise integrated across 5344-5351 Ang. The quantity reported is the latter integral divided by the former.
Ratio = 1.01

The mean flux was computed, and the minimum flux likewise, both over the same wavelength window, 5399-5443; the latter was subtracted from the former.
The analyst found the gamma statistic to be 0.17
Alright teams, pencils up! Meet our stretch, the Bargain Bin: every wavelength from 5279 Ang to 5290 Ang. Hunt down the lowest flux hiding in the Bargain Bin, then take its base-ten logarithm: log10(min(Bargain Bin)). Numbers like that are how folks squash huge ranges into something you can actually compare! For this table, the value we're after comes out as 0.35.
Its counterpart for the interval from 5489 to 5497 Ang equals 0.31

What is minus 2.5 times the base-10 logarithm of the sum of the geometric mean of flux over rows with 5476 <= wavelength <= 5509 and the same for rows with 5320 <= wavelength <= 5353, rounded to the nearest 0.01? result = -1.59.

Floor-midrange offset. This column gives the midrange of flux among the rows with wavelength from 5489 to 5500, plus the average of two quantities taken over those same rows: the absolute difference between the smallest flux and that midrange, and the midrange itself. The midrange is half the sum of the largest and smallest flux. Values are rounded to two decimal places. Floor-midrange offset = 3.25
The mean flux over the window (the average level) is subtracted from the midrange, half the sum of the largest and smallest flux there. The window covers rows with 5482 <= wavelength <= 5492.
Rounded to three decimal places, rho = -0.008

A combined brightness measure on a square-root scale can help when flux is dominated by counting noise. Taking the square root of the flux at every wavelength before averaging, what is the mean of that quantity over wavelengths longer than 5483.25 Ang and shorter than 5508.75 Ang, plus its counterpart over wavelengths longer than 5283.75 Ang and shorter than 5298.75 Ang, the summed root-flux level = 2.95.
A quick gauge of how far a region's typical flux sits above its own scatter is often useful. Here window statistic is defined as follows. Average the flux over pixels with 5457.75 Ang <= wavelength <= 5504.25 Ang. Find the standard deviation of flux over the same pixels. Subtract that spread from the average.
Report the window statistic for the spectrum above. 2.09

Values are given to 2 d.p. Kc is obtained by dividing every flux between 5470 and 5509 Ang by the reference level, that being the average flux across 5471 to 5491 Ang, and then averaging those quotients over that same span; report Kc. 1.01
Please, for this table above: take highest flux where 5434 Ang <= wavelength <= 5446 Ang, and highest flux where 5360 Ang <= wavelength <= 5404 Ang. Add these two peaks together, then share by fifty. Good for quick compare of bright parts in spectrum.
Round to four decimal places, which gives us 0.0906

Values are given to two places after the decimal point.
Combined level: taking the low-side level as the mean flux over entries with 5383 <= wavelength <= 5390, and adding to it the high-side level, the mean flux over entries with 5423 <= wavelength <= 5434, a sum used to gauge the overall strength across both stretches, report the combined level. 4.53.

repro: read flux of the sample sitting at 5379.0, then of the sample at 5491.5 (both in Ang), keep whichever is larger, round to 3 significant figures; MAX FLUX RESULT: 2.22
